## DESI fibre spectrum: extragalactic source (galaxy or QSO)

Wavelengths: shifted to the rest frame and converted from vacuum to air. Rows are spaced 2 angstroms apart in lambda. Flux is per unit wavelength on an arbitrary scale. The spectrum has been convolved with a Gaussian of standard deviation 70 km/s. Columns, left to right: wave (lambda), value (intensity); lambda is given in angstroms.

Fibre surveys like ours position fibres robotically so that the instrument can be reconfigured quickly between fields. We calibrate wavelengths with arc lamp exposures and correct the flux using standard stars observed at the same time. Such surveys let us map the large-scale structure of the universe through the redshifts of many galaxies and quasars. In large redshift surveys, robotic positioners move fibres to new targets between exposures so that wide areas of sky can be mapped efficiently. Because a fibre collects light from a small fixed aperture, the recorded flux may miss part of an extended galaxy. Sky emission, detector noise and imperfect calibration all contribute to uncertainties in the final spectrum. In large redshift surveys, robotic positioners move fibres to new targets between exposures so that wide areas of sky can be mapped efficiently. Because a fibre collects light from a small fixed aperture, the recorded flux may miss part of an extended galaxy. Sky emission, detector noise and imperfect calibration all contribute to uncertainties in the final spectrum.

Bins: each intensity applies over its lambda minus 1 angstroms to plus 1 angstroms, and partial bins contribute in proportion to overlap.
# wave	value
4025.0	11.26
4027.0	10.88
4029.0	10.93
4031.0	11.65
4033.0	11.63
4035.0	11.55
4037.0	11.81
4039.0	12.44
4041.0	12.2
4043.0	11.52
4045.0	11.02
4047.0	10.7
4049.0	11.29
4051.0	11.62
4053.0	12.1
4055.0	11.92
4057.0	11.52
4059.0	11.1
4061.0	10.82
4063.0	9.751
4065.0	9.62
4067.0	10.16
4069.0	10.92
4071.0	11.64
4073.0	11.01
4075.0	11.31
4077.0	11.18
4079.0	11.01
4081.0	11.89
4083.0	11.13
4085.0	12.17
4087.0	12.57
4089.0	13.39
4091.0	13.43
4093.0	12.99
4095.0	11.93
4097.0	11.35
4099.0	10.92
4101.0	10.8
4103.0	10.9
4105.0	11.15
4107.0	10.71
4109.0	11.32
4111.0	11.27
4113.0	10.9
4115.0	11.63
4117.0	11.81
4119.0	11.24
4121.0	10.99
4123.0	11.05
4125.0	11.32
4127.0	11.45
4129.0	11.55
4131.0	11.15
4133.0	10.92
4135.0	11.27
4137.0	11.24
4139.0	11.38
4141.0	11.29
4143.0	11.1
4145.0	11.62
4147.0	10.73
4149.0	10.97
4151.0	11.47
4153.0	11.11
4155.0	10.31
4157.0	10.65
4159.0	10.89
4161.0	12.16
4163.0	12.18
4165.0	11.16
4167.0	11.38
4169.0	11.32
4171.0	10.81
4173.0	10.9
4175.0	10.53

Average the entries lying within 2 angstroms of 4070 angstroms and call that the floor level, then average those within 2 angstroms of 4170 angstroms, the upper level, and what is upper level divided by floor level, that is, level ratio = 0.981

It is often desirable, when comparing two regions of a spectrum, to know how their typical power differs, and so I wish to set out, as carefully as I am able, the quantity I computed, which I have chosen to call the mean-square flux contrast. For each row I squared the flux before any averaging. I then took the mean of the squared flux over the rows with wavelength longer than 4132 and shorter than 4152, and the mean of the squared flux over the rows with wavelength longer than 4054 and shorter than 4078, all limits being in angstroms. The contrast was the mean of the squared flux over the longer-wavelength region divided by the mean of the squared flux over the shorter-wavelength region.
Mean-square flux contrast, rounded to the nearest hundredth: 1.05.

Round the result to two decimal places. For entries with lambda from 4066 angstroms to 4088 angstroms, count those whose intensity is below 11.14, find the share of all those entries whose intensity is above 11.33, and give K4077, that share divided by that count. 0.07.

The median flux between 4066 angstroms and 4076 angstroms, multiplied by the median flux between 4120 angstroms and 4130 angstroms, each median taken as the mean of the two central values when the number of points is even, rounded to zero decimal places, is 125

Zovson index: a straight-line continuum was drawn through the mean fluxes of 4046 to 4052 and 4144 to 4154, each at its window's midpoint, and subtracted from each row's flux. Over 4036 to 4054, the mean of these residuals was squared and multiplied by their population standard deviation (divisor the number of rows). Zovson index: 0.10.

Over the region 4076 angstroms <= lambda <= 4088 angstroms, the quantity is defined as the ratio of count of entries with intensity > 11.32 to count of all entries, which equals 0.500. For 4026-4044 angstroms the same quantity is 0.778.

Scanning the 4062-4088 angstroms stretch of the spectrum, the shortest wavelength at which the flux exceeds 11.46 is 4071.0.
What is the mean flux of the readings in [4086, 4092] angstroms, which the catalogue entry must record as 13.1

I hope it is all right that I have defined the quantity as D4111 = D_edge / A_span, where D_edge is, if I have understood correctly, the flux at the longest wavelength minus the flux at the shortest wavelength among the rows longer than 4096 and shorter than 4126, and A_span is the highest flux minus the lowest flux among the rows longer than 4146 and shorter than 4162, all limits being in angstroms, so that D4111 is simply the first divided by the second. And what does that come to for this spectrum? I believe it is -0.02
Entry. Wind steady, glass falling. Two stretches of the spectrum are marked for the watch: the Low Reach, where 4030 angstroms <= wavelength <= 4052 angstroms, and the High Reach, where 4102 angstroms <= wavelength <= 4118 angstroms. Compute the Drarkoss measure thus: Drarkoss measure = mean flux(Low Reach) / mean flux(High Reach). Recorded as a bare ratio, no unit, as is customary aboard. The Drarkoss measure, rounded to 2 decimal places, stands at 1.03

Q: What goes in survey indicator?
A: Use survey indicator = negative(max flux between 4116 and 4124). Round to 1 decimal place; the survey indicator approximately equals -11.8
